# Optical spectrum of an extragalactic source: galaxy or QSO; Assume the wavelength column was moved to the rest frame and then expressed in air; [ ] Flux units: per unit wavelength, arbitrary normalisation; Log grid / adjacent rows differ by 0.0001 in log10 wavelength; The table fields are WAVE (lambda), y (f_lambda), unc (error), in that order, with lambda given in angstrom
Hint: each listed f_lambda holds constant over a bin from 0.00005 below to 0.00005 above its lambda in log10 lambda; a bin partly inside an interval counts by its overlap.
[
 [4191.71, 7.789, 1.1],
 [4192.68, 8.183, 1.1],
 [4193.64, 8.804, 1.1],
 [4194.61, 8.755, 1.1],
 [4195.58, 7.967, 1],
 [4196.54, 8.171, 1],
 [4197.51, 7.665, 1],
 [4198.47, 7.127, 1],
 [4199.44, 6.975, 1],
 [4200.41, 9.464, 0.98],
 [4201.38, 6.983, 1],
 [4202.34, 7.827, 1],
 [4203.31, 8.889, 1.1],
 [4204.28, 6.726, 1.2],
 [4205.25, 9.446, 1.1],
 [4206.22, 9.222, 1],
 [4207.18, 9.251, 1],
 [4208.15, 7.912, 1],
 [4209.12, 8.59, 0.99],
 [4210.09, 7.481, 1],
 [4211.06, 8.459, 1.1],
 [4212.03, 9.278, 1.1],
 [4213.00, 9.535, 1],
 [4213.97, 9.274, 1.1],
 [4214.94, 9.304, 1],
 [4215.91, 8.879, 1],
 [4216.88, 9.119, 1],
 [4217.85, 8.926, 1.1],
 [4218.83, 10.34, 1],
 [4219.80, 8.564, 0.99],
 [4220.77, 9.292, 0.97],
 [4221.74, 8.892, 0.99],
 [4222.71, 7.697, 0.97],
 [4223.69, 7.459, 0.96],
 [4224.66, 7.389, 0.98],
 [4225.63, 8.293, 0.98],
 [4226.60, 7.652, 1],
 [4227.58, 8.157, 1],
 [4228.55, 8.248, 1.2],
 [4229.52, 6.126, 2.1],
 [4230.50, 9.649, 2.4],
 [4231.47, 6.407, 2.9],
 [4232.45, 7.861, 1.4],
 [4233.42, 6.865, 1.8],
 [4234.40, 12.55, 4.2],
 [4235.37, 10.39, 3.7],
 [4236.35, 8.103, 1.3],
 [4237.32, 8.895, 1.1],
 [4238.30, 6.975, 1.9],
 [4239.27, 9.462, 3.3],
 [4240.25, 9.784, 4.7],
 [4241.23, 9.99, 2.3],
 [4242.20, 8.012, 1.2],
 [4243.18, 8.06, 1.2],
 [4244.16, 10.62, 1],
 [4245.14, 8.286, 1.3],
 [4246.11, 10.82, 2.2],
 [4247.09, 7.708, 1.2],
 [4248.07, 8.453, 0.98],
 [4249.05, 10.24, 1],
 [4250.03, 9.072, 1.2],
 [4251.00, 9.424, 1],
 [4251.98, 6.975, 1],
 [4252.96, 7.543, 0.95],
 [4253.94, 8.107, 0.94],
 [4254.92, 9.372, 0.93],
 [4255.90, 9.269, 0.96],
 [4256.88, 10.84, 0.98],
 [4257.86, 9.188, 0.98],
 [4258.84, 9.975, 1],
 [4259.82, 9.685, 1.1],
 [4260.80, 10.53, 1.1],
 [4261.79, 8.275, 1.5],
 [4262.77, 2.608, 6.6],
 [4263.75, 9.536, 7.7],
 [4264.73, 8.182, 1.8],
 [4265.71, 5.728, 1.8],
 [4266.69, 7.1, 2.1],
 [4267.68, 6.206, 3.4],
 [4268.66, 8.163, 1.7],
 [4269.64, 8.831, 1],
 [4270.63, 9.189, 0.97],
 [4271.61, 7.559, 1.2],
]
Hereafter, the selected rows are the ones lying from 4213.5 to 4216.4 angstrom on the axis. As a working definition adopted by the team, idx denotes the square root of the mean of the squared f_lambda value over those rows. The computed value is 9.2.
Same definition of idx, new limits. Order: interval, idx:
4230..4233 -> 8.1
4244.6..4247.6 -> 9.0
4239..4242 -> 9.7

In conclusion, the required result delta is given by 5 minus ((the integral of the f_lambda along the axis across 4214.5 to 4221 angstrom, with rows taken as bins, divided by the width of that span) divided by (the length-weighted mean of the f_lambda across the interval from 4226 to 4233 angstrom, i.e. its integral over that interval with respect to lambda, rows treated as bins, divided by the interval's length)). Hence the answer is 3.81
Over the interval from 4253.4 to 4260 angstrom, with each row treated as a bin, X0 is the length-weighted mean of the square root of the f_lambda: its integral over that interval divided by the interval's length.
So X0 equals 3.07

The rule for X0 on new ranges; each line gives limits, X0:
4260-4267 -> 2.70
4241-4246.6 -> 3.04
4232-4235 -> 3.01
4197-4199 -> 2.72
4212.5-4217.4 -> 3.04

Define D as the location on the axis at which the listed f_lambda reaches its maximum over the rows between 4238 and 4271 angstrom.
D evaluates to 4256.88 angstrom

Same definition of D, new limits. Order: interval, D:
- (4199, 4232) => 4218.83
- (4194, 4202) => 4200.41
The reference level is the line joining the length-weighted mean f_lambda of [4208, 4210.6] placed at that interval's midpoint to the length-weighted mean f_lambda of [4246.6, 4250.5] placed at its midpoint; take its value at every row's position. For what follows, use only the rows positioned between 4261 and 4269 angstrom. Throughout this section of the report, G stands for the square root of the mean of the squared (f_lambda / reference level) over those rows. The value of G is 0.79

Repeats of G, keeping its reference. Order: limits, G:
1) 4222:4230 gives 0.92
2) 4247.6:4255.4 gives 0.98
